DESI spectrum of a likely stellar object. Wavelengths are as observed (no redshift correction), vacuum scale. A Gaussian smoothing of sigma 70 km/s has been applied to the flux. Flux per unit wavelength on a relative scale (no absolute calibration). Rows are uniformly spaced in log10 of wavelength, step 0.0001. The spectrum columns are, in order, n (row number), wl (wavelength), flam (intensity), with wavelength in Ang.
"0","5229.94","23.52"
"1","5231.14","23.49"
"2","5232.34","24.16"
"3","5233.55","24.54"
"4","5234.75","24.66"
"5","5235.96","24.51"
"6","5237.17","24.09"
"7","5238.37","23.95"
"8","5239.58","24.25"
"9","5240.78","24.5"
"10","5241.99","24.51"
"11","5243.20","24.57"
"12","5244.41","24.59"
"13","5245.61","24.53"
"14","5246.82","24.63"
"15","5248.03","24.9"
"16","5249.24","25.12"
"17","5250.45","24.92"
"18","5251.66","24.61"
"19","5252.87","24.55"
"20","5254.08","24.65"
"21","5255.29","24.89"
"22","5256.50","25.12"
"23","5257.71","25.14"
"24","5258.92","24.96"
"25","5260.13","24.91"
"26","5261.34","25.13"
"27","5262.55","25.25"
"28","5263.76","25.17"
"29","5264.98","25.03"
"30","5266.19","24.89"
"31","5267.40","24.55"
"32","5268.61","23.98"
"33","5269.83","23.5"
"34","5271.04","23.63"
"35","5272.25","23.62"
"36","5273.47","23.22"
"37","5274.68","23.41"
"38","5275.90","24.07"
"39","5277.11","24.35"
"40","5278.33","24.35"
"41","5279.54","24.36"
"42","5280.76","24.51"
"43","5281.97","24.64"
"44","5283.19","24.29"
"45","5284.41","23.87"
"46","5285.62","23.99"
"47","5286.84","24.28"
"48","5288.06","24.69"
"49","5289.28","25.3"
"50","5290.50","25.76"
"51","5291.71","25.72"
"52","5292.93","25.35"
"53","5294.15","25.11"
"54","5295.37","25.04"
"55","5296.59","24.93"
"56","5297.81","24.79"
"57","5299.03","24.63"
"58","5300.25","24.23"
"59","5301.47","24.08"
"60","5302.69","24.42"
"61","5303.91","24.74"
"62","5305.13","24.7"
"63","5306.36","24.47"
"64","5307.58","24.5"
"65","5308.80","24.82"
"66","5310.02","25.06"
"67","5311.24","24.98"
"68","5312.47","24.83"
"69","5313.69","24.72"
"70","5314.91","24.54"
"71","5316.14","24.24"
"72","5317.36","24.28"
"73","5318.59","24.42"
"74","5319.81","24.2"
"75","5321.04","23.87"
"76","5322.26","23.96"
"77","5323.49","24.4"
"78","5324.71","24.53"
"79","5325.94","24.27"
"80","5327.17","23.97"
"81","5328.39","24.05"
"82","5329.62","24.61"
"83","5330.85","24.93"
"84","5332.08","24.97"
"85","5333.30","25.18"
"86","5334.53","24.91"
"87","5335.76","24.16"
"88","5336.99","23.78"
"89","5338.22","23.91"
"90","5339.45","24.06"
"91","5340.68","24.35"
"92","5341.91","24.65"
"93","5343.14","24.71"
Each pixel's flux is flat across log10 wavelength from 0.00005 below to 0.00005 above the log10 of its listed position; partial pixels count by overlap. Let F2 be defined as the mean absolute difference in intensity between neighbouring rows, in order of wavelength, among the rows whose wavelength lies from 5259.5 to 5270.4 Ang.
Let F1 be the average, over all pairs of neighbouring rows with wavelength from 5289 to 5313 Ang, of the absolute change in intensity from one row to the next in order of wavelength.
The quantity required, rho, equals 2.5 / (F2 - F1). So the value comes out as 44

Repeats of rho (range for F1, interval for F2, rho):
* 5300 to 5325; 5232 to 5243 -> 92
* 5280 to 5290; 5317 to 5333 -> -28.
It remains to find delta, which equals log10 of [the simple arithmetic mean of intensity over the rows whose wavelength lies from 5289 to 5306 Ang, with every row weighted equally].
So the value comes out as 1.396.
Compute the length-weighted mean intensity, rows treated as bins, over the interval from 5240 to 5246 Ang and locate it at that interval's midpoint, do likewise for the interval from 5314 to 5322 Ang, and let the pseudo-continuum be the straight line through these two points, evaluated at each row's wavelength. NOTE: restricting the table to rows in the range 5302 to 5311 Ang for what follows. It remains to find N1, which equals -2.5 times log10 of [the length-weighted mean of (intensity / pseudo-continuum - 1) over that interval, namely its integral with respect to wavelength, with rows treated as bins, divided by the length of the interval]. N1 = 4.5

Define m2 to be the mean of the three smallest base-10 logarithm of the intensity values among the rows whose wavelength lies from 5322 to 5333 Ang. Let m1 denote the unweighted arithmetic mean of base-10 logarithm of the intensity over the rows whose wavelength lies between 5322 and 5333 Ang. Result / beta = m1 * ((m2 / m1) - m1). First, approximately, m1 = 1.39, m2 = 1.38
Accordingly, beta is -0.545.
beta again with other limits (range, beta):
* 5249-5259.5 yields -0.558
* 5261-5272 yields -0.558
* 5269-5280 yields -0.528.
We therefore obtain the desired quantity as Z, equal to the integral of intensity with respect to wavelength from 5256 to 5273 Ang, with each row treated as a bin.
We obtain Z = 419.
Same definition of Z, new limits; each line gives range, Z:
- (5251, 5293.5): 1044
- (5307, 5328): 513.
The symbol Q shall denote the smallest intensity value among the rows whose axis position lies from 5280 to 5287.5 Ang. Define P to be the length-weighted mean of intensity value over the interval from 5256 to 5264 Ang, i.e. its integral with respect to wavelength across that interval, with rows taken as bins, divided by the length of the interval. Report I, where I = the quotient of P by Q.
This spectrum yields 1.05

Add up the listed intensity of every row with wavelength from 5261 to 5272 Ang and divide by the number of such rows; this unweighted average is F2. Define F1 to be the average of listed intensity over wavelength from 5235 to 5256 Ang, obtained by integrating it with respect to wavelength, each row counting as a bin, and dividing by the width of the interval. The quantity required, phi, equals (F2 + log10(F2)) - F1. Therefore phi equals 1.39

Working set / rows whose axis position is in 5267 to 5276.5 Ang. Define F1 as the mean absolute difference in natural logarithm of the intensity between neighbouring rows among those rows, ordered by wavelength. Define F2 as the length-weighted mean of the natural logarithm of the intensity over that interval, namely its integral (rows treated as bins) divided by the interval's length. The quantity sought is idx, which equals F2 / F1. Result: 216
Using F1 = 0.0147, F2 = 3.17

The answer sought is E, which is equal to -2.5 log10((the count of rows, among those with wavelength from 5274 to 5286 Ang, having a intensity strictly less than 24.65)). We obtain -2.5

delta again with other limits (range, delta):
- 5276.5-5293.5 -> 1.392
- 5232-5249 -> 1.388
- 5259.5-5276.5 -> 1.386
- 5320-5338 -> 1.387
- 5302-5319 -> 1.391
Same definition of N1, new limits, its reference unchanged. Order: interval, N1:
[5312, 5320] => 5.2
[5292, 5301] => 4.1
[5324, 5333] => 4.9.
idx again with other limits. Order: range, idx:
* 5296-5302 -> 369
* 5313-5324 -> 356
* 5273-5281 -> 353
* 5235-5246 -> 492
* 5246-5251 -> 348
